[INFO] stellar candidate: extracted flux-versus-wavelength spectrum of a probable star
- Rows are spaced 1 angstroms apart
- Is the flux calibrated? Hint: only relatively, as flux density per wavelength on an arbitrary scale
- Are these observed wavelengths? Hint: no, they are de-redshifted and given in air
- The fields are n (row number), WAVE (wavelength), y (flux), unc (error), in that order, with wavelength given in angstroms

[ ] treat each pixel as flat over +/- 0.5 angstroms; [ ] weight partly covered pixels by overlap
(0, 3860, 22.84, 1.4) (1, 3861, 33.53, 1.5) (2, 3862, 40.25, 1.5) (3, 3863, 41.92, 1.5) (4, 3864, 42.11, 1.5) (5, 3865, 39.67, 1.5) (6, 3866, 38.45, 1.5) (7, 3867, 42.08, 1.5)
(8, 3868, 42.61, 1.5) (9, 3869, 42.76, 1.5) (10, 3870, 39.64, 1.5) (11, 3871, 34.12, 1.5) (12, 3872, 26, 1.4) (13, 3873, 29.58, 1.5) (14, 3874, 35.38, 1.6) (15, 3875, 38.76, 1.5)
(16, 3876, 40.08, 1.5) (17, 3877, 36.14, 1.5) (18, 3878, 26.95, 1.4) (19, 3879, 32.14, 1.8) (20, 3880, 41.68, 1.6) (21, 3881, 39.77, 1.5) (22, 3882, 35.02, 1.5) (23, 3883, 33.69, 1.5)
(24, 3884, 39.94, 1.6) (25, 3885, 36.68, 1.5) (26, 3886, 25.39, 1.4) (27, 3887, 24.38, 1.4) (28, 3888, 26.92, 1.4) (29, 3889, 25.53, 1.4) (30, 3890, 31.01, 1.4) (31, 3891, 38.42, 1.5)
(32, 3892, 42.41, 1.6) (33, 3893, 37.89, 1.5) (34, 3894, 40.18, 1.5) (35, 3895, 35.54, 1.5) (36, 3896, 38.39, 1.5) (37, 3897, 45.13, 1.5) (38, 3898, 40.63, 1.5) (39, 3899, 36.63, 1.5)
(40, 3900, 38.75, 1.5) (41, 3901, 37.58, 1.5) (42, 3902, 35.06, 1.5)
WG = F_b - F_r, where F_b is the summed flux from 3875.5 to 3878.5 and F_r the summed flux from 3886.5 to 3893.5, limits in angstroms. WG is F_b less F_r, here -123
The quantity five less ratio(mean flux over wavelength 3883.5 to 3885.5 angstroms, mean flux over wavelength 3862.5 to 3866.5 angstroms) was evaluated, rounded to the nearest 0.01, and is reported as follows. 4.05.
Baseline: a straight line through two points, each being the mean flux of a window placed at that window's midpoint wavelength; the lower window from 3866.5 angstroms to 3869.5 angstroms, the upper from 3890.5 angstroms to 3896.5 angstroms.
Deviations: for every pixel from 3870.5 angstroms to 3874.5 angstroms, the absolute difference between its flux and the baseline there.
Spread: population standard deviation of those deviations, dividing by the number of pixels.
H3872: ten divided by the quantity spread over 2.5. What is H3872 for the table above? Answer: 6.6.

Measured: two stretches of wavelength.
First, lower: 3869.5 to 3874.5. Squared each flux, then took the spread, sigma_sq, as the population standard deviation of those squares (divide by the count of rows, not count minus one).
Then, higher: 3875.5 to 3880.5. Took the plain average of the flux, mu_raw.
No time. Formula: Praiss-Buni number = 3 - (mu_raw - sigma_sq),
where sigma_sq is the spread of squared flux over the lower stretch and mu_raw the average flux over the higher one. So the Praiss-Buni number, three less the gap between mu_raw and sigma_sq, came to 277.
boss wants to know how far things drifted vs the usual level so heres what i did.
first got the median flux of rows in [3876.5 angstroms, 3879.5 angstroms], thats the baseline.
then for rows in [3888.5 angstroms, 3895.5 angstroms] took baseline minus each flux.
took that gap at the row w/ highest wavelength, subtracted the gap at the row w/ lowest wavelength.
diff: -10.0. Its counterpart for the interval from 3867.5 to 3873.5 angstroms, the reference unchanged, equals 13.0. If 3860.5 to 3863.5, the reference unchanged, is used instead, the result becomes -8.4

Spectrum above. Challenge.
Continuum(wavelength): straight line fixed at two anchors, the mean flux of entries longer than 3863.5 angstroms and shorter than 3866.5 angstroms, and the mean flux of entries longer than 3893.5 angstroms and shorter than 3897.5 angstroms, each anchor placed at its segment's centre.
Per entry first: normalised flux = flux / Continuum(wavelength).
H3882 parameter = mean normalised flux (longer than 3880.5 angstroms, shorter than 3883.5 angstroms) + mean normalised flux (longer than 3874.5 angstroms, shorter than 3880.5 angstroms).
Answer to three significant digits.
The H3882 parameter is 1.81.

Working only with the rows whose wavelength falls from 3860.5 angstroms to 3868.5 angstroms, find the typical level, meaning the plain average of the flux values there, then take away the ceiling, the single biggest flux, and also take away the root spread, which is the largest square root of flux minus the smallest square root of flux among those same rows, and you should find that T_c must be -3.3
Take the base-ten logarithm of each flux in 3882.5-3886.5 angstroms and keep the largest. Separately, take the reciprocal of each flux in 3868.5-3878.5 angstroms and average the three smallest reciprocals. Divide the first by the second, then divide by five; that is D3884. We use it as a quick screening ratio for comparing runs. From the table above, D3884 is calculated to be 13.1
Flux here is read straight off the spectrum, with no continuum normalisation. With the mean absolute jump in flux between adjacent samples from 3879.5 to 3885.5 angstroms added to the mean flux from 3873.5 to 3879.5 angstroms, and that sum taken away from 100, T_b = 62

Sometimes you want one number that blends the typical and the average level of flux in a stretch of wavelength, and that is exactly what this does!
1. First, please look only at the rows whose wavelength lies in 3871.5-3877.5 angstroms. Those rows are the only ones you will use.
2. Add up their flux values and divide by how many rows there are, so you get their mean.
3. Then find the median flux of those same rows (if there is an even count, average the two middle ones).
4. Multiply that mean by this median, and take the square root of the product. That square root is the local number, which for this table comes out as 35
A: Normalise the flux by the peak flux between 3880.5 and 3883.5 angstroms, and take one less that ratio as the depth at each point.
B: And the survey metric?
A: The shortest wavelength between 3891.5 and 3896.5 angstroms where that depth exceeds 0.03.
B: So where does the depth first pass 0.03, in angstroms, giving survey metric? 3893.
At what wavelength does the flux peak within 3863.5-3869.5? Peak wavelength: 3869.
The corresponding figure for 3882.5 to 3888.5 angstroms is 3884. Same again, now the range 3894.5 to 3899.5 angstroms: 3897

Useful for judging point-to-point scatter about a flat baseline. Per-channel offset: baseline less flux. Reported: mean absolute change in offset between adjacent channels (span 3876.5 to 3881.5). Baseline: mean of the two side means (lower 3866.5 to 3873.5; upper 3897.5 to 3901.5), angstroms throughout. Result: 6.46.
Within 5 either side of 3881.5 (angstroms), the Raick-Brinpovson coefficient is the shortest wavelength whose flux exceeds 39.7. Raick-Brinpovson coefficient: 3880 angstroms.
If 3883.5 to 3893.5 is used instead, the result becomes 3884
